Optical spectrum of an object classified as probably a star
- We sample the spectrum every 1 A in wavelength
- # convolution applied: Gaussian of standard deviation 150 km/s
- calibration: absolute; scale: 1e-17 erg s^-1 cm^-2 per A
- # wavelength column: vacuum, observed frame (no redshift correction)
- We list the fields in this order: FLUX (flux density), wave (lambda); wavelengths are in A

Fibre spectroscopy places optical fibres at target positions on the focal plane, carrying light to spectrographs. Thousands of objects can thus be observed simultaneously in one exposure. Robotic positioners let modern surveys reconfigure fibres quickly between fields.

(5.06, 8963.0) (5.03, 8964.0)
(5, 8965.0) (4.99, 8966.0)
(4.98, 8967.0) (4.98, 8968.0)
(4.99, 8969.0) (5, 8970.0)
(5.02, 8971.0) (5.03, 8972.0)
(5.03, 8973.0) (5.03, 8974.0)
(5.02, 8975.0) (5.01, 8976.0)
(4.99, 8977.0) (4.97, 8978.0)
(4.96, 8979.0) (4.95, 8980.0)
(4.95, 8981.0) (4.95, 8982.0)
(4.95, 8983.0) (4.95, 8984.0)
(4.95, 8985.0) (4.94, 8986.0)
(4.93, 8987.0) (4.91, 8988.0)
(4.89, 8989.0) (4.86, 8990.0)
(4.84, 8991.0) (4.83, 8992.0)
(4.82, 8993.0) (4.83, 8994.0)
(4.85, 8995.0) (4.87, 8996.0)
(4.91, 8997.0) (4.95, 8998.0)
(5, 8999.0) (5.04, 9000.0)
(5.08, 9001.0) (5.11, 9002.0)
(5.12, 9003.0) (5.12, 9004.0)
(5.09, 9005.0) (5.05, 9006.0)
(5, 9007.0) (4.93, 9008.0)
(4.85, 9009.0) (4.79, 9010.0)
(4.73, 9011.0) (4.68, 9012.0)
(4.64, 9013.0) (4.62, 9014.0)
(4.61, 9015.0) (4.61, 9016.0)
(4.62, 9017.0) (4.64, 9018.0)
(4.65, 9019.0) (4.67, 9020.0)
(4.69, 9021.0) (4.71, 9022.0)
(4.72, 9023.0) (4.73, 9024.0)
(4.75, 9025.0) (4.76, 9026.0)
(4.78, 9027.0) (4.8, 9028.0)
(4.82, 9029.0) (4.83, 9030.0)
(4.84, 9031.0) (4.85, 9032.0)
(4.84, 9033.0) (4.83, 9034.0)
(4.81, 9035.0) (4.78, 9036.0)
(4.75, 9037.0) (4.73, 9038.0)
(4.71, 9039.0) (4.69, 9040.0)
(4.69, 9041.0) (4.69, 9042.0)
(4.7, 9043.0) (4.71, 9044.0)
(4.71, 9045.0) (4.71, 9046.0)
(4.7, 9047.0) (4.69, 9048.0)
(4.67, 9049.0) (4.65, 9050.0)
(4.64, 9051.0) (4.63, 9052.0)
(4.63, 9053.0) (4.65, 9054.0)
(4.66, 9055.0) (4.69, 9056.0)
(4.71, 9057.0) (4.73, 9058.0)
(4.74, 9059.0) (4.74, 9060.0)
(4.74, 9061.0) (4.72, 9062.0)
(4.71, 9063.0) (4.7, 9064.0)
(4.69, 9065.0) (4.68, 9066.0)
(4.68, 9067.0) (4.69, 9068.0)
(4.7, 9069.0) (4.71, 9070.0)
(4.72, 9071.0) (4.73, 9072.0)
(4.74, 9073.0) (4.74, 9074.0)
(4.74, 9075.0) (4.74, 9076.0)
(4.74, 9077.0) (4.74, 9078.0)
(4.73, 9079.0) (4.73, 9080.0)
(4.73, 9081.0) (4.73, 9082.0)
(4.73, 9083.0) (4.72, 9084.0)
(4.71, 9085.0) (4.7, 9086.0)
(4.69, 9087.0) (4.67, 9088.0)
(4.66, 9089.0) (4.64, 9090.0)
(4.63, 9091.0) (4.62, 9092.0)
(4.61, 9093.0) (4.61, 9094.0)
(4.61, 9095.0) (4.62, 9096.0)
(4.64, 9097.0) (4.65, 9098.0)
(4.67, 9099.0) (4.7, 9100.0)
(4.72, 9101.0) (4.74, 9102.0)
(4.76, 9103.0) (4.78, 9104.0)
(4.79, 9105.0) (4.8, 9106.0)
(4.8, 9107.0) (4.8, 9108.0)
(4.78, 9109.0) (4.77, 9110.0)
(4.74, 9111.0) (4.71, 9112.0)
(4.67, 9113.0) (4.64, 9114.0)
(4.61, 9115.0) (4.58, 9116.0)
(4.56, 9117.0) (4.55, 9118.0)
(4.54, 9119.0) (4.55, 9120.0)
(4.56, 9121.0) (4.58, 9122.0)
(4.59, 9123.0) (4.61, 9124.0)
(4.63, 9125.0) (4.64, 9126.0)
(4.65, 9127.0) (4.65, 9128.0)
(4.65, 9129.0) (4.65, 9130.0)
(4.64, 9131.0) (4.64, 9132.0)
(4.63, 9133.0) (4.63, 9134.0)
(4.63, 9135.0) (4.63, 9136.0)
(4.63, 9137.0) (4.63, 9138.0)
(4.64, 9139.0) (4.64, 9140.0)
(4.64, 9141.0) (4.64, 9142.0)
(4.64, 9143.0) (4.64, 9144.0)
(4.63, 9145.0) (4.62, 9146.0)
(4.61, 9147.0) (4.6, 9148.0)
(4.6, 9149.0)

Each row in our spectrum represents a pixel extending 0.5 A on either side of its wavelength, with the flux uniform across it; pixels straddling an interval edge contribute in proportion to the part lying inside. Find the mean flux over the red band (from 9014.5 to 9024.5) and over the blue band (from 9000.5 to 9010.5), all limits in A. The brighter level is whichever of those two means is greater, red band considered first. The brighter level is 5.01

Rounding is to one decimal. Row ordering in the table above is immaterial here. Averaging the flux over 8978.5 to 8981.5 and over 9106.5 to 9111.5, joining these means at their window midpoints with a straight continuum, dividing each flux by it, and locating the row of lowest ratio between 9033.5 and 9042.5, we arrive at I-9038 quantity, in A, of 9040.0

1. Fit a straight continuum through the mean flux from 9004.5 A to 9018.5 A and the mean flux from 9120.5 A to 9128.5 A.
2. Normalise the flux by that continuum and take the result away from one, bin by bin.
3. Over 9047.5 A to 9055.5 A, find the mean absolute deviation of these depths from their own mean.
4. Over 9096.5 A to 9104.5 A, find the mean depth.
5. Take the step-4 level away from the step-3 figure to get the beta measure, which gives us 0.0160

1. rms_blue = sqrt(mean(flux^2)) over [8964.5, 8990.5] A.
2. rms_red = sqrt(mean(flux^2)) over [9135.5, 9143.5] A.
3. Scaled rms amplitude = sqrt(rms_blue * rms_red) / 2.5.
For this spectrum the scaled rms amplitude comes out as 1.92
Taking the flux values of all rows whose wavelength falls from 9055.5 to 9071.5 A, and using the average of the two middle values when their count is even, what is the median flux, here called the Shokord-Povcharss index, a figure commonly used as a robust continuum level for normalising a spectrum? 4.71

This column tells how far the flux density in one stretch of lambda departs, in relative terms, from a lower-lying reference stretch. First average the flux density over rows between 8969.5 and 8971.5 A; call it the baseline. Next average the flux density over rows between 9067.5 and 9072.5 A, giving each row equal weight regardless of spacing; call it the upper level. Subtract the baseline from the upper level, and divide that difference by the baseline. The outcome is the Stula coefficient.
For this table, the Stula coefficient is -0.06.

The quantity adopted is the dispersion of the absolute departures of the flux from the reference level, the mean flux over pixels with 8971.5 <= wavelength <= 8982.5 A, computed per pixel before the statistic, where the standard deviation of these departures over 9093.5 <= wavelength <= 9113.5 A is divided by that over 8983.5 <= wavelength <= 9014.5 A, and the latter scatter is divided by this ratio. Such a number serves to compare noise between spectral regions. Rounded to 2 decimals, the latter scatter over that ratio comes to 0.12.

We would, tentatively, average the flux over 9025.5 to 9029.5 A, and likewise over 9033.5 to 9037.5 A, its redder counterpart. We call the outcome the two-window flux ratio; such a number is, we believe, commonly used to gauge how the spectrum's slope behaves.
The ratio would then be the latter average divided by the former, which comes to 1.00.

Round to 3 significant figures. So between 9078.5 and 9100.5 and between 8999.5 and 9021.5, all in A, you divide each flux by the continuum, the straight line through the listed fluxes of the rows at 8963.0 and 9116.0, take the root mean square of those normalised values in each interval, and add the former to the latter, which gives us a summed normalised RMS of 1.99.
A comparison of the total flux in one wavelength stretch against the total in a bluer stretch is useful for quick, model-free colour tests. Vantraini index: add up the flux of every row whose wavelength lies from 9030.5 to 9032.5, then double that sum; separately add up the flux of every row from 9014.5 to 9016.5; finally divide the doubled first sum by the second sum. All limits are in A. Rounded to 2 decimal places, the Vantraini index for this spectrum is 2.10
